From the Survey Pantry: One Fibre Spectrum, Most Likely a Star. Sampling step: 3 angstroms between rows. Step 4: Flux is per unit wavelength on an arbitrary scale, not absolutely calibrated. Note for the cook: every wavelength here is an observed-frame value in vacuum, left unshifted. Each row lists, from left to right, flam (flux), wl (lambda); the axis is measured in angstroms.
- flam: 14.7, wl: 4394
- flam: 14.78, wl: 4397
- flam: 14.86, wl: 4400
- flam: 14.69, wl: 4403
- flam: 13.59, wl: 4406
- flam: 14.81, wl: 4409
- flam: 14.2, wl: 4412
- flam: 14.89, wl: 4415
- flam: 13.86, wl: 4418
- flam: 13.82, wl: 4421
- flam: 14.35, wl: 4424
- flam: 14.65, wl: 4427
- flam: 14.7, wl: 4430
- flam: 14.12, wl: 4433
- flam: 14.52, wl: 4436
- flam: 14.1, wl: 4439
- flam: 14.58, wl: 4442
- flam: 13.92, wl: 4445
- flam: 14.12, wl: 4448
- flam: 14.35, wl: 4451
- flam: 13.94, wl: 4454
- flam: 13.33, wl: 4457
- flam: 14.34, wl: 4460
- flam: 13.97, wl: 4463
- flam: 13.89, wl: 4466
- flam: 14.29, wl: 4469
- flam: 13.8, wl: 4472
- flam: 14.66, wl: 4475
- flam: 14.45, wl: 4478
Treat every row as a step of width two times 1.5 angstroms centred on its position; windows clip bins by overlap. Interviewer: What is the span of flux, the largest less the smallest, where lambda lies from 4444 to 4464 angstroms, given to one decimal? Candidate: 1.0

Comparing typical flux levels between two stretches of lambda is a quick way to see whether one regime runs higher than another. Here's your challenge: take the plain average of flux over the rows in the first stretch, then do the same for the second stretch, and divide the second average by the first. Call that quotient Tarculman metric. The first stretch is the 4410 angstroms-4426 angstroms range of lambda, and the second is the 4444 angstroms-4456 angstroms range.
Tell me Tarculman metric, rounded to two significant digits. 0.99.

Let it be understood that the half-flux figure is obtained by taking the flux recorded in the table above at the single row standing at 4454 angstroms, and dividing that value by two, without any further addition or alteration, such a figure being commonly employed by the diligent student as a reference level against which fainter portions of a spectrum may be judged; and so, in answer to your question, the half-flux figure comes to 6.97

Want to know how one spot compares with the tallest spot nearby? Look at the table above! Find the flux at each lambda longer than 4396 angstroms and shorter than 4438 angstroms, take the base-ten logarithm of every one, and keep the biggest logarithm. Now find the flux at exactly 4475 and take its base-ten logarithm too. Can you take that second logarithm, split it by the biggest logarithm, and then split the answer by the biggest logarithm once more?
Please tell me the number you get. 0.848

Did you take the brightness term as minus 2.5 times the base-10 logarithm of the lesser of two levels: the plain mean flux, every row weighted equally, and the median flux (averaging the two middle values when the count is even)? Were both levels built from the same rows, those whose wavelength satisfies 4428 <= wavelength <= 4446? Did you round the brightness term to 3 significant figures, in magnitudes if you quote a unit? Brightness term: -2.89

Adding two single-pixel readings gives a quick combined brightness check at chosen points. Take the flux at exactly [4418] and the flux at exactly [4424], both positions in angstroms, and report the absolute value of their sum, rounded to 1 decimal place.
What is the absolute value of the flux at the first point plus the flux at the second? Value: 28.2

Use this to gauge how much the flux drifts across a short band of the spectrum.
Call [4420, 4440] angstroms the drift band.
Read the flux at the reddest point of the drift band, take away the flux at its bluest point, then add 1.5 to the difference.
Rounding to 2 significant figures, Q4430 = 1.8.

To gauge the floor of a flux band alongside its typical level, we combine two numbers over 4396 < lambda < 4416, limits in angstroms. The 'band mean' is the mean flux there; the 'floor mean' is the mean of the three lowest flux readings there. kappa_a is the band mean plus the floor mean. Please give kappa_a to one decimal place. 28.7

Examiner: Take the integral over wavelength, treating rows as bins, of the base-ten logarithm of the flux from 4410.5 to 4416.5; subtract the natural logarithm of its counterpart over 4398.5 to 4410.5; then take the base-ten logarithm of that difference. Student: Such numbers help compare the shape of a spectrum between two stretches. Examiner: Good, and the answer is 0.6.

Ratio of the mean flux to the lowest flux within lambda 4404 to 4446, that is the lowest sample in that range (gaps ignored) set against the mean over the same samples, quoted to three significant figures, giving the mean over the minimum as 1.05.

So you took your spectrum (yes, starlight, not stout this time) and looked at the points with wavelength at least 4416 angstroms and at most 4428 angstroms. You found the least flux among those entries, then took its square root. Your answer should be 3.72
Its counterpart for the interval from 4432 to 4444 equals 3.75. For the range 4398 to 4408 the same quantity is 3.69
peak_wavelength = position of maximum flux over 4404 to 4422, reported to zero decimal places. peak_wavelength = 4415 angstroms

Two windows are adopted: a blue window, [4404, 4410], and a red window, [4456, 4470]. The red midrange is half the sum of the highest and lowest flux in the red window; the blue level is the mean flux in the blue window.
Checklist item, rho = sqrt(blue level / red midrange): 1.01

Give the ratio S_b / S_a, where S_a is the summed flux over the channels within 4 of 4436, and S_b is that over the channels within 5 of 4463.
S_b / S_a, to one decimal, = 1.0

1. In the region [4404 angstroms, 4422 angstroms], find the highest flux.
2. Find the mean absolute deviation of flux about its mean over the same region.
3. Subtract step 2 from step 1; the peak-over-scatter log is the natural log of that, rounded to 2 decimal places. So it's 2.67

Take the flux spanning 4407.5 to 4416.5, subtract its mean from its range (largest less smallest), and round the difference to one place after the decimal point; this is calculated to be -13.9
